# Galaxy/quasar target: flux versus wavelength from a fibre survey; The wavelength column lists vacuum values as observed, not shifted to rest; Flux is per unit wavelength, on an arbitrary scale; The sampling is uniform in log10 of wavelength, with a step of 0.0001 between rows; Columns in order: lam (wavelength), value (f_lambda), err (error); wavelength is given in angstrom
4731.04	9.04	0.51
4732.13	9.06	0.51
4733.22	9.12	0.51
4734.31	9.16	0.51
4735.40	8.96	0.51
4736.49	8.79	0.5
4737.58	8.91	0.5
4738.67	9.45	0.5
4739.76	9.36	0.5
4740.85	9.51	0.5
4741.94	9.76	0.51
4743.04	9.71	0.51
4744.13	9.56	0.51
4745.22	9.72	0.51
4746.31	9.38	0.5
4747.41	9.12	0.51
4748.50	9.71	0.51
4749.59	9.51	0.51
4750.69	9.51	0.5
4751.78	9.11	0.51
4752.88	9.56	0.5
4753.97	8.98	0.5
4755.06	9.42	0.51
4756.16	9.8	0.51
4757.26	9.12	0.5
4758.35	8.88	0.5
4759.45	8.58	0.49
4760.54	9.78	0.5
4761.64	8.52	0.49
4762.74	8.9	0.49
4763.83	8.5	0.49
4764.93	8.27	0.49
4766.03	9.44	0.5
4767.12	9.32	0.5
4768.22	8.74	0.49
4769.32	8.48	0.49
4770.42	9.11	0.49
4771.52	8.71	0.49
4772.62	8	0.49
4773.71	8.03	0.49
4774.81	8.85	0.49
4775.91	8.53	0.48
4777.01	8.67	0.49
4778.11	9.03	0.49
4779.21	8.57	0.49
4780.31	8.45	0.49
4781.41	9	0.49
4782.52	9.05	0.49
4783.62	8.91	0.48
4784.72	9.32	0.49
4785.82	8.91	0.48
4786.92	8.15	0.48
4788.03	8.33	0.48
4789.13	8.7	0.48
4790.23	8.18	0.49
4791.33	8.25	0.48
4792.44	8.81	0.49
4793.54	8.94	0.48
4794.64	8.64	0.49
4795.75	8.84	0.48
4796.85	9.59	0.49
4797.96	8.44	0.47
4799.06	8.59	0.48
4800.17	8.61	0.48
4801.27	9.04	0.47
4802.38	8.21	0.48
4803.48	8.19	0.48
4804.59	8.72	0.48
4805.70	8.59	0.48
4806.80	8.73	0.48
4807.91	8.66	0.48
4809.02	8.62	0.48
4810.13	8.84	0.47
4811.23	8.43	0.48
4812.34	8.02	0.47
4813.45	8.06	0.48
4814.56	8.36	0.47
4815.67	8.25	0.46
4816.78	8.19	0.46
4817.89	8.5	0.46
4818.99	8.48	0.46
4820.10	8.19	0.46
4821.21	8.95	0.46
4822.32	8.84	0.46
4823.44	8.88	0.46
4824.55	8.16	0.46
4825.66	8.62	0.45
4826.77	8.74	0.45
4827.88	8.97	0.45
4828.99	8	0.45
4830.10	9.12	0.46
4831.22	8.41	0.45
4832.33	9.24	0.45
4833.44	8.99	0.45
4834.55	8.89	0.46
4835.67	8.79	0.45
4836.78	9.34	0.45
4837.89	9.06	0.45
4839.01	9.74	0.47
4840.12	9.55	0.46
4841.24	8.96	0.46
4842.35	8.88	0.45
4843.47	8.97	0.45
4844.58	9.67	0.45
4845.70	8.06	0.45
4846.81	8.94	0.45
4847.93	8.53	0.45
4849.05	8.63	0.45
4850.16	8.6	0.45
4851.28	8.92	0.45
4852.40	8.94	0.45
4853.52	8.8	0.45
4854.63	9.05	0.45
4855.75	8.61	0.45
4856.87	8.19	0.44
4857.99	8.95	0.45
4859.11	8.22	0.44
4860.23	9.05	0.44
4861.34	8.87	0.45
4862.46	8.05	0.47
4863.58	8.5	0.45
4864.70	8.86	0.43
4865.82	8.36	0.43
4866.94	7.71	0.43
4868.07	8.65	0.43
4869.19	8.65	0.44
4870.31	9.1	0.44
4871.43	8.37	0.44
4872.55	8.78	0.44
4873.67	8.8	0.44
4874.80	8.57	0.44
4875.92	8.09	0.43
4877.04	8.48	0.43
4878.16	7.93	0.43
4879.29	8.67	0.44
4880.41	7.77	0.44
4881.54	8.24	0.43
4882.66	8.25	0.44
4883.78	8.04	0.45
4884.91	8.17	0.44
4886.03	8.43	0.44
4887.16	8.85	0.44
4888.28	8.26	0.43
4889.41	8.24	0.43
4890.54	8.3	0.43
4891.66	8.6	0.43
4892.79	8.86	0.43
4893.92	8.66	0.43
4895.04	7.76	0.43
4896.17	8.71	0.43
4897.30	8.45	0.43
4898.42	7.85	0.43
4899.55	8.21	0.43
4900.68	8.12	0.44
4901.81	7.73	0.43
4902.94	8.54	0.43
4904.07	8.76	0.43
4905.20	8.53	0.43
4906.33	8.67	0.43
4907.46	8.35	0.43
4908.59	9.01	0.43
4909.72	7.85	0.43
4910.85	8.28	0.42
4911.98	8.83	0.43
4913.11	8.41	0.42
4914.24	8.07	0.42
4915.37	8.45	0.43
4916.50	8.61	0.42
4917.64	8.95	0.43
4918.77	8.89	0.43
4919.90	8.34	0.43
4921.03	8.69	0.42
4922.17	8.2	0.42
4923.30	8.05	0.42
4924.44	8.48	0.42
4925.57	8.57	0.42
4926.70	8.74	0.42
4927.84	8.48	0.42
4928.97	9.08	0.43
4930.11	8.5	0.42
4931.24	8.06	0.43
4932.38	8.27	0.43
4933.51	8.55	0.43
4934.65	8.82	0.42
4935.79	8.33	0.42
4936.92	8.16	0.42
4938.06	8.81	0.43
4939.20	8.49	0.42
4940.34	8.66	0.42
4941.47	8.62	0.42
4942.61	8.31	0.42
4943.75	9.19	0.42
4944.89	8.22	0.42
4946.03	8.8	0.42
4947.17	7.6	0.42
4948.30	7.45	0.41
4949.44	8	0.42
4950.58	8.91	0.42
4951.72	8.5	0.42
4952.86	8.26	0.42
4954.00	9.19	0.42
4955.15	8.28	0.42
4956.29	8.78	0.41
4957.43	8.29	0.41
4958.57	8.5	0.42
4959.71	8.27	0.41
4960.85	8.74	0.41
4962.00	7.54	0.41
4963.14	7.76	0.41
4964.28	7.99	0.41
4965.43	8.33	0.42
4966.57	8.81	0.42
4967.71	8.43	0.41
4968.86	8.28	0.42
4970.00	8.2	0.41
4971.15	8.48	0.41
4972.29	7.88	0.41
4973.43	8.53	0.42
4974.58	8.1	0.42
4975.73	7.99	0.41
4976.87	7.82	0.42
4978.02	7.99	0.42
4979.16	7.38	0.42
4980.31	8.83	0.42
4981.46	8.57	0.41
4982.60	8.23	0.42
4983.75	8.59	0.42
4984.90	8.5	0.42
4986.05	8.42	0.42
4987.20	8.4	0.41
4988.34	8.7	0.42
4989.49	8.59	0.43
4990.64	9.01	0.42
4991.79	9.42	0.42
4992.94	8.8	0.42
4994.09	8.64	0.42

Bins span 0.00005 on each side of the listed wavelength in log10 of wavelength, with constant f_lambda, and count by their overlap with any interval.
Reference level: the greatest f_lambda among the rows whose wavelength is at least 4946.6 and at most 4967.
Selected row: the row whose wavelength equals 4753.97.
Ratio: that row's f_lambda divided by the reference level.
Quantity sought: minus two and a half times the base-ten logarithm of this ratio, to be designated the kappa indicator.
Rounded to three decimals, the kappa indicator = 0.025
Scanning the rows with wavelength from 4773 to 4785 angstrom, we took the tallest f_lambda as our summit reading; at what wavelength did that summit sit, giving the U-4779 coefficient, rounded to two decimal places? 4784.72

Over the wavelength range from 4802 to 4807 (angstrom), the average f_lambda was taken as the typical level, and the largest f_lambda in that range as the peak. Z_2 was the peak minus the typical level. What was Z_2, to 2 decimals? 0.24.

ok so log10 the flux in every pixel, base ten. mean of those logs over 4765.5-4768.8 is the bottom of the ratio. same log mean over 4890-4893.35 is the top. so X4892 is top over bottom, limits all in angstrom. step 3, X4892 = 0.97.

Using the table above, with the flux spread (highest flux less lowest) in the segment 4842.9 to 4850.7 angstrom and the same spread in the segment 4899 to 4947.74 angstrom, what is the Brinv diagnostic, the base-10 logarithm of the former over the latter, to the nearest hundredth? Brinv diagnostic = 0.01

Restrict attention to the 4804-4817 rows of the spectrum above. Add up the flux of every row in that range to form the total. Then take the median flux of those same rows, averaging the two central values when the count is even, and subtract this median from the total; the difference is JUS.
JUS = 93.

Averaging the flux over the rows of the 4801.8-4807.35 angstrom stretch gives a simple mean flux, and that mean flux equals 8.49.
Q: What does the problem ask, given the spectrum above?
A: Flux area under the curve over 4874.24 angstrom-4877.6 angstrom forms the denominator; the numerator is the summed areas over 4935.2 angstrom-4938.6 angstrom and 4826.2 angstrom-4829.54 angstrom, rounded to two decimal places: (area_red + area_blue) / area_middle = 2.03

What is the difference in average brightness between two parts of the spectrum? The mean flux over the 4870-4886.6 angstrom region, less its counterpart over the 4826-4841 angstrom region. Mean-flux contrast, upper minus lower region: -0.61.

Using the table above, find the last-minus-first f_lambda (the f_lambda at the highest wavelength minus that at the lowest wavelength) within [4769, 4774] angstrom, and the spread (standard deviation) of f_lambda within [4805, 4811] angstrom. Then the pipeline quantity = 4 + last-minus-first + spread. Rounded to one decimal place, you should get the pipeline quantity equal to 3.6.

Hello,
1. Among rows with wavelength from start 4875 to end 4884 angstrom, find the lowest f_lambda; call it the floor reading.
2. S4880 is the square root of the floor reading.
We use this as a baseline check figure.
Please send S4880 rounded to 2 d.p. 2.79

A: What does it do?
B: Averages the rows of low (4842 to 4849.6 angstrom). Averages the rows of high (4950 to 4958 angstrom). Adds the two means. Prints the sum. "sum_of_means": 17.4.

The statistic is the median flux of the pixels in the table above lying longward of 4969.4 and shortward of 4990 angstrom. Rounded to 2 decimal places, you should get 8.41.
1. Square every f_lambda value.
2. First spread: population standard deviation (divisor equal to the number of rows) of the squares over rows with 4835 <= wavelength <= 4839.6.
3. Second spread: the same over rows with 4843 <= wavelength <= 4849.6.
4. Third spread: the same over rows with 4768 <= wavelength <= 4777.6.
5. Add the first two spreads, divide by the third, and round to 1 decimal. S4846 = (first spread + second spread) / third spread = 2.6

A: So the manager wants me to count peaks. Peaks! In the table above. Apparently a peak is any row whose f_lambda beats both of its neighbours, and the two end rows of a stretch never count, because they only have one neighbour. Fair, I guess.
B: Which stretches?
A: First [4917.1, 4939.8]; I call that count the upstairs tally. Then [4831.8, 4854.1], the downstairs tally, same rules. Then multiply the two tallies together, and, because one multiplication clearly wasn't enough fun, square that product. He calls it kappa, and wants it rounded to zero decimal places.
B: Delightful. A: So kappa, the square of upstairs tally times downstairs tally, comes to 900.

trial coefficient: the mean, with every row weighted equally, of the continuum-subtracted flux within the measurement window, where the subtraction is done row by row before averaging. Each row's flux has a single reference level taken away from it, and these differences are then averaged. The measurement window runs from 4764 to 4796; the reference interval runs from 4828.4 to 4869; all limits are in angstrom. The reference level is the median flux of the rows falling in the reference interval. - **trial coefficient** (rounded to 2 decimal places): -0.18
